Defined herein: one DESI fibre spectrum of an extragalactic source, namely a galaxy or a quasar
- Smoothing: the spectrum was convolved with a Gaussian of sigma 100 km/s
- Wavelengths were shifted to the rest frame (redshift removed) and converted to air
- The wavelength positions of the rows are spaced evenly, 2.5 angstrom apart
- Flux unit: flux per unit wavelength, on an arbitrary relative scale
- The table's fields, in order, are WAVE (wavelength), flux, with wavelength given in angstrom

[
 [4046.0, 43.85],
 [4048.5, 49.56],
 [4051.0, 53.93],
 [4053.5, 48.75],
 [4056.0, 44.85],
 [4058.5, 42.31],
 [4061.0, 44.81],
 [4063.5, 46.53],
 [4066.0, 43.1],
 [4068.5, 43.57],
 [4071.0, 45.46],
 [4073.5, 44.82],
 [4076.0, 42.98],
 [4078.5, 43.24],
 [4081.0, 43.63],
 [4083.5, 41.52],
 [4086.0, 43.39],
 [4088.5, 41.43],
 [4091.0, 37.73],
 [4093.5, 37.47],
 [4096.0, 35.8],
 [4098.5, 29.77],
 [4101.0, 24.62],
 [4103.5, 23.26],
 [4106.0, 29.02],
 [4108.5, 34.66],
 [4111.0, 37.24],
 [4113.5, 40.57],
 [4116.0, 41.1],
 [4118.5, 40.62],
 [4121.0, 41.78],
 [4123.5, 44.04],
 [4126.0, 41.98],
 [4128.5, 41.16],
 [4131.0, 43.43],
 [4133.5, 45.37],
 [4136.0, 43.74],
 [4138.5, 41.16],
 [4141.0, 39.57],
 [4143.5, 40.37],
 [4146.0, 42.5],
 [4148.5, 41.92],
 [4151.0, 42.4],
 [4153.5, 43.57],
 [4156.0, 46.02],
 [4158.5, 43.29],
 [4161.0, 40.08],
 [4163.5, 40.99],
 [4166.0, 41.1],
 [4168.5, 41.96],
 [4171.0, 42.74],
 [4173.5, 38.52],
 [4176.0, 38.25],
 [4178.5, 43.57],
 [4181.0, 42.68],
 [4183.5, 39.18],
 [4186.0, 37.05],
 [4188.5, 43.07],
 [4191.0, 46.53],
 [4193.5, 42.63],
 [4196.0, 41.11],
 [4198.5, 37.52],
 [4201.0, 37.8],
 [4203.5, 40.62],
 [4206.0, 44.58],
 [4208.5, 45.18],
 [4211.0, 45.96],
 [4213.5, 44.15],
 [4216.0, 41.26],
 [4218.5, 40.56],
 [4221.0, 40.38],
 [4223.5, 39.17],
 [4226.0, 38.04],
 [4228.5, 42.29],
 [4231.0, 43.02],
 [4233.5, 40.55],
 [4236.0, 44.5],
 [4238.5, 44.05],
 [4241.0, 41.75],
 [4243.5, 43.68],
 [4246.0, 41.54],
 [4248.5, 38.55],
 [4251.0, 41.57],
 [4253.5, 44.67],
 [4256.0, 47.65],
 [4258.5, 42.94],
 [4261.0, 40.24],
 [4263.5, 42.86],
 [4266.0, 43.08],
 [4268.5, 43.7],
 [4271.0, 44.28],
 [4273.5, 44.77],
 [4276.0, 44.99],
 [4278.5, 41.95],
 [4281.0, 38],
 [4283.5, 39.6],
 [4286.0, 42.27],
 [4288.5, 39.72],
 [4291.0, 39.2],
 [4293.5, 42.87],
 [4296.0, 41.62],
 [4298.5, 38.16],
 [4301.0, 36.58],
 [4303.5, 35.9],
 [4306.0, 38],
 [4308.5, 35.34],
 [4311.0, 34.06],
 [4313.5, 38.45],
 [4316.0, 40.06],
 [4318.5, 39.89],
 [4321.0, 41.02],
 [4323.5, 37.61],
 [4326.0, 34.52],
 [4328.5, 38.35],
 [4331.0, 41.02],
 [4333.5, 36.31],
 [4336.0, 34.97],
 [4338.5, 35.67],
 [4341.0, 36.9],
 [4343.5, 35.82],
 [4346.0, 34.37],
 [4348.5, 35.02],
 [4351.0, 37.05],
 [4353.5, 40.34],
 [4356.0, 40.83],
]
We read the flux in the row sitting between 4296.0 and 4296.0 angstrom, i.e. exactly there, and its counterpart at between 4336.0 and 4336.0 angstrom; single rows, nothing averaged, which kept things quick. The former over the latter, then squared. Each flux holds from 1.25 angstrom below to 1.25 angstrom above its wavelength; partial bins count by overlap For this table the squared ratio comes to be 1.42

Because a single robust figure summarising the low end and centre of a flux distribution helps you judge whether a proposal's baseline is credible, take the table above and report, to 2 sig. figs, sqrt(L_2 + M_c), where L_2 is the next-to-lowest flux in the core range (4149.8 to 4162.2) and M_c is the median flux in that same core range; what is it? 9.3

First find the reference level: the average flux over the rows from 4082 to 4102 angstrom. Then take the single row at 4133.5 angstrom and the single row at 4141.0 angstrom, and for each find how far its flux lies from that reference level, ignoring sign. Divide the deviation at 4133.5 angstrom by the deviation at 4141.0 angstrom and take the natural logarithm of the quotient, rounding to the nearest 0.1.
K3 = 1.1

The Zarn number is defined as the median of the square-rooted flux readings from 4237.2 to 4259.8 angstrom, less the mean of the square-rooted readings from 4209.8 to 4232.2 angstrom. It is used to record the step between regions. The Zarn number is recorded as 0.10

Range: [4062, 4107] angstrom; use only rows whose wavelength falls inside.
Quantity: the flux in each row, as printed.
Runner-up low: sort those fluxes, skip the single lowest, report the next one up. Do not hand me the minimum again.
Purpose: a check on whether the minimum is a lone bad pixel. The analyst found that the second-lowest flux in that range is 24.62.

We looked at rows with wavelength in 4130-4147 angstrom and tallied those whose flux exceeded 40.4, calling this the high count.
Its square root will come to 2.2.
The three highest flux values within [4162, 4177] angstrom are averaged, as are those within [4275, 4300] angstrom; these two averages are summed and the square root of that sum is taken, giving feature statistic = 9.24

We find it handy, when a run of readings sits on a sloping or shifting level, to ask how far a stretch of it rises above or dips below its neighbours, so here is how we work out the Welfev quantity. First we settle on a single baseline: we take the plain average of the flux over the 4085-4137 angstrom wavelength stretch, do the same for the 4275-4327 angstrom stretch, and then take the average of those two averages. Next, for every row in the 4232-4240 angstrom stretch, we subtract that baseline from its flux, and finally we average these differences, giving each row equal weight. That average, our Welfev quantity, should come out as 4.5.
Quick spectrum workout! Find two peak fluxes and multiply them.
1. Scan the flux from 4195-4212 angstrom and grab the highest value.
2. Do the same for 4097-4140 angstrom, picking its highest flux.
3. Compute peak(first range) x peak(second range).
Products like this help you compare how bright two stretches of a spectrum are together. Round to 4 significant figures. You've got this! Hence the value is 2085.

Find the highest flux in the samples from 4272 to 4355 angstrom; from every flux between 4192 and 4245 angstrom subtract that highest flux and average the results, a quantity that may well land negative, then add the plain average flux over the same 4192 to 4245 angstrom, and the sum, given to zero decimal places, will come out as 39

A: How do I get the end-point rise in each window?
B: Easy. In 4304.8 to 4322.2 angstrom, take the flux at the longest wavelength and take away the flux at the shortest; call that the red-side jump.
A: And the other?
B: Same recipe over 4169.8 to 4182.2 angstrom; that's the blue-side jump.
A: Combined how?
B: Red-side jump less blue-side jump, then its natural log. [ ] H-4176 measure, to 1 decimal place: 1.1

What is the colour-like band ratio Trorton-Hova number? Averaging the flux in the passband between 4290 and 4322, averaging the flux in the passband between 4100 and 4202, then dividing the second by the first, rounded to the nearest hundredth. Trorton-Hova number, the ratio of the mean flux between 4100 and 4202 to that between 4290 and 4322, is 1.04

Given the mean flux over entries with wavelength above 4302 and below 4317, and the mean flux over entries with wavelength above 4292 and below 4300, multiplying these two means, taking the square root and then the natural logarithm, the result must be 3.66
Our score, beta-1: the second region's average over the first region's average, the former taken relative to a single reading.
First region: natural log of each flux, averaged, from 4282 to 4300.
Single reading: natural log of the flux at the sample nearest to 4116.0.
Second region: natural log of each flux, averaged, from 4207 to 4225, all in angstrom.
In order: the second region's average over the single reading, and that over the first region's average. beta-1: 0.272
